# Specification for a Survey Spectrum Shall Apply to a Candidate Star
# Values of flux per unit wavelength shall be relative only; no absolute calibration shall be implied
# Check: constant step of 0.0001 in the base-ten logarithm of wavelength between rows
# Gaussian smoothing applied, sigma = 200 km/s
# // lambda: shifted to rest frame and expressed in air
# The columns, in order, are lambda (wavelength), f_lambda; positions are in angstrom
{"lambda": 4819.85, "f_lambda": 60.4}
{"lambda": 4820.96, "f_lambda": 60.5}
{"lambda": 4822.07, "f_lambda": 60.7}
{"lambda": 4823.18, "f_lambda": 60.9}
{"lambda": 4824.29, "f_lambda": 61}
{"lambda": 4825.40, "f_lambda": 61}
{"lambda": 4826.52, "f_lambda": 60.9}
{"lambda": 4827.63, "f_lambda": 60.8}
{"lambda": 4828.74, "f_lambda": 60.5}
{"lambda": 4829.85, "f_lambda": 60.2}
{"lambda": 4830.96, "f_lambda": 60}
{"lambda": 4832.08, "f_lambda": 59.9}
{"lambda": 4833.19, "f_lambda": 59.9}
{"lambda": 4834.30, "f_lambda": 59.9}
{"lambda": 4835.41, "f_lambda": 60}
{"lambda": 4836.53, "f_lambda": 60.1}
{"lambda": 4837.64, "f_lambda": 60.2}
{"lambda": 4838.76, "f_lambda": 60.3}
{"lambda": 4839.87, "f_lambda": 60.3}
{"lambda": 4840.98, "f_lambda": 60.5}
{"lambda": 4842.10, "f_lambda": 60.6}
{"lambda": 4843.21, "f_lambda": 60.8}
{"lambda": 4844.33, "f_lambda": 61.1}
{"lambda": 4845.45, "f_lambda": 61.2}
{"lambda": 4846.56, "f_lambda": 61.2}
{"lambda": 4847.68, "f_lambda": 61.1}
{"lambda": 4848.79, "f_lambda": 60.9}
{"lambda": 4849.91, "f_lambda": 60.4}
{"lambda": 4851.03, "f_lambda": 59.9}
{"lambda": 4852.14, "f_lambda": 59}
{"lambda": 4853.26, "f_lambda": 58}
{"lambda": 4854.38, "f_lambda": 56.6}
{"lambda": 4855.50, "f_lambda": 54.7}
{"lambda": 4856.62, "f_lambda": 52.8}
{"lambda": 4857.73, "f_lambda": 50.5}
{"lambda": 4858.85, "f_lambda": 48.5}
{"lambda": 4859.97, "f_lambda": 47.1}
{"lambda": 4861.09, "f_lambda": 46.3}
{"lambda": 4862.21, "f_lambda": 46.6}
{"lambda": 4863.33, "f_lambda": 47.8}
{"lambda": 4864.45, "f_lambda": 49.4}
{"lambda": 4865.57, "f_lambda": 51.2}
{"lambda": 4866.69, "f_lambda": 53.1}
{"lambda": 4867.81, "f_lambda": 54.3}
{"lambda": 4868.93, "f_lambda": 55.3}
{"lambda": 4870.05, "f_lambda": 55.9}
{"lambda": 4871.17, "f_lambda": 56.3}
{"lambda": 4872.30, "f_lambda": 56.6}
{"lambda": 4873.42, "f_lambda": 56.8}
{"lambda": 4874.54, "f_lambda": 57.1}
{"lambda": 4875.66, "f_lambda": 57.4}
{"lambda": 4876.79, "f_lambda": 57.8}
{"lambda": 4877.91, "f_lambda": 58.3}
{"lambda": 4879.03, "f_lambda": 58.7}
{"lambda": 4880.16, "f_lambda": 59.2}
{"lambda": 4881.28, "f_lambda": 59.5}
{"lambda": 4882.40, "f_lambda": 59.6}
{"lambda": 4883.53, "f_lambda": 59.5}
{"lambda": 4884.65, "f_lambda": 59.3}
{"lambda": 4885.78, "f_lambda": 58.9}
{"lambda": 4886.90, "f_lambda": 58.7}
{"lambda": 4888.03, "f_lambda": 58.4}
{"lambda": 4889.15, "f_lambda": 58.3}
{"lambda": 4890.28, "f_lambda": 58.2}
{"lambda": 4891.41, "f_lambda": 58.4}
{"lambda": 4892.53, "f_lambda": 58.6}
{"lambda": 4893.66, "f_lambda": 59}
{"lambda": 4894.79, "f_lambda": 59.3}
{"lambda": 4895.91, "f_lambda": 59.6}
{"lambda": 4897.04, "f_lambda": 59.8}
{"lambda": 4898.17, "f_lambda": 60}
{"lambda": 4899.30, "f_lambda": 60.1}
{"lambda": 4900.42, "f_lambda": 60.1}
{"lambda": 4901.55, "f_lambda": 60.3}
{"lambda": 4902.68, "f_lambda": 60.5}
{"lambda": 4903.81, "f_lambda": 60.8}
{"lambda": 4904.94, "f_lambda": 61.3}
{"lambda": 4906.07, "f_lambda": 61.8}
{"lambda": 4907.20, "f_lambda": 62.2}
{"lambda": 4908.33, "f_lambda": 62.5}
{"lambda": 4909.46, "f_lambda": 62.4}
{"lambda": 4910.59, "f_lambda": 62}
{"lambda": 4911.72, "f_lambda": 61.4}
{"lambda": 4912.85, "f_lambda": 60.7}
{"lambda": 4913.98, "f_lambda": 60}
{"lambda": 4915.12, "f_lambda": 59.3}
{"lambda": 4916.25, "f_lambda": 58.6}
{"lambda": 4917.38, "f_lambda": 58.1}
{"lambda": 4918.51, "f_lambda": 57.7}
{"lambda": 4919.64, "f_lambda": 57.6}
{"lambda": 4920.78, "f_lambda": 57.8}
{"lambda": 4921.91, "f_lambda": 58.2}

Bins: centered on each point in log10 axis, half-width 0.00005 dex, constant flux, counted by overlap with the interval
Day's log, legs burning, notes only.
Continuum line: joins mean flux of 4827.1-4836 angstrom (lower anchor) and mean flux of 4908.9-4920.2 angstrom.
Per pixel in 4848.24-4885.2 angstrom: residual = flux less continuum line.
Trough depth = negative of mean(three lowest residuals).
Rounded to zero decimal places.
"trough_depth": 13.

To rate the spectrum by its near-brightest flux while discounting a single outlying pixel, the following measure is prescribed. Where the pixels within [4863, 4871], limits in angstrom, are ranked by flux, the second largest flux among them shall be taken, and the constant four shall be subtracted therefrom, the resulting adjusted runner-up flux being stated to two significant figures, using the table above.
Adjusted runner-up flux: 51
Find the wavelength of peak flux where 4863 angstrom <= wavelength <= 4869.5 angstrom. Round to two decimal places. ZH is 4868.93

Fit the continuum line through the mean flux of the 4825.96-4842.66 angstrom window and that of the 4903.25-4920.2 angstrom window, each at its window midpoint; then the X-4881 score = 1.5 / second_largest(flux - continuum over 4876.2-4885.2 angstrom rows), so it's -1.7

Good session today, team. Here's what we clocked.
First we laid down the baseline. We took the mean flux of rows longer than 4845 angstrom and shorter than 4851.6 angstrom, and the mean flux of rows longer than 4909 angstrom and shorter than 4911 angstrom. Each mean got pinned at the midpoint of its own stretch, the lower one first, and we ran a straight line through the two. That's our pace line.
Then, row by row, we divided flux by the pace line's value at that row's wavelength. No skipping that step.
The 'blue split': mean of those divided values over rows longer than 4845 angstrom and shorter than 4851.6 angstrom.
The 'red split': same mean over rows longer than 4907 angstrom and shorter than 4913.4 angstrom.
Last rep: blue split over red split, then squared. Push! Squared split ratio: 1.01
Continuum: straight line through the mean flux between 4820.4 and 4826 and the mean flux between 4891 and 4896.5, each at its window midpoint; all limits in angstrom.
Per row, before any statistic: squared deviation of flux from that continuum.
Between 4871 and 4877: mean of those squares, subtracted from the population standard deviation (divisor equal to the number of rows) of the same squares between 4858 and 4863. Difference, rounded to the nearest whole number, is 14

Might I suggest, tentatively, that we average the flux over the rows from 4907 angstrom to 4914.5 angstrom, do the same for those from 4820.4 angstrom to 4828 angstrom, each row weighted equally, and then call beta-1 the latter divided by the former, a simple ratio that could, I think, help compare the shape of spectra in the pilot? 0.987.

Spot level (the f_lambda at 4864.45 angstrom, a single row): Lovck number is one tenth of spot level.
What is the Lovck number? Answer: 4.94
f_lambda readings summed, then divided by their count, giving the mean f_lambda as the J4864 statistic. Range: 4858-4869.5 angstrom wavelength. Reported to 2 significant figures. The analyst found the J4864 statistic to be 50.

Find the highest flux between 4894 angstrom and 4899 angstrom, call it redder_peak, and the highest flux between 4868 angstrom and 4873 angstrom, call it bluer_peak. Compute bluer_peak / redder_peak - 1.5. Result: -0.56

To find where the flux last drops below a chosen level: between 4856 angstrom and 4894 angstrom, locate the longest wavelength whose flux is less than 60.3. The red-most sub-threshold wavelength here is 4893.66 angstrom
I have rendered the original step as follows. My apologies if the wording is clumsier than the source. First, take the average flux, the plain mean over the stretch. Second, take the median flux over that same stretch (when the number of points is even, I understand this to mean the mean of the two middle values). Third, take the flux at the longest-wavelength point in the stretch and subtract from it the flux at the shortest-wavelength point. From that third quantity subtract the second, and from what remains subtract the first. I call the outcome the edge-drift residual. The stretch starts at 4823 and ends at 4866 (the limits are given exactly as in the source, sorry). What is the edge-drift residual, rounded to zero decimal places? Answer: -127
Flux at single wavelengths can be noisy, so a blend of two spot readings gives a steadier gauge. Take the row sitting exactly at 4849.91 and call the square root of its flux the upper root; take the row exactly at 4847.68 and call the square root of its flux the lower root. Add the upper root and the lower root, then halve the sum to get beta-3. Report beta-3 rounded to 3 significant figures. 7.79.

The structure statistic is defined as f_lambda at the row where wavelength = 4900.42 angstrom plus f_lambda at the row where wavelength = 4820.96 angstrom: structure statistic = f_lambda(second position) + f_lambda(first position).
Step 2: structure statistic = 121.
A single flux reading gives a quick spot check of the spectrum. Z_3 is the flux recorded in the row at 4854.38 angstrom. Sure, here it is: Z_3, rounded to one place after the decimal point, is 56.6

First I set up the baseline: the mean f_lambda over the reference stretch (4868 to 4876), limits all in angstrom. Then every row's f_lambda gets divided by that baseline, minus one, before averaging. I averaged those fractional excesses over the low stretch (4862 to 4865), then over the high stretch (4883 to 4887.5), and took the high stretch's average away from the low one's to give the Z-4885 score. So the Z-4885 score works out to -0.20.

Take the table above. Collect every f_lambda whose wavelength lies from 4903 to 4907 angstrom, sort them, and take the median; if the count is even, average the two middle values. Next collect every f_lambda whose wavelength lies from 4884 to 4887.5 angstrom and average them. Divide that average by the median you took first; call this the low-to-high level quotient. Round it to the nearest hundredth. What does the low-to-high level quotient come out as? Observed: 0.96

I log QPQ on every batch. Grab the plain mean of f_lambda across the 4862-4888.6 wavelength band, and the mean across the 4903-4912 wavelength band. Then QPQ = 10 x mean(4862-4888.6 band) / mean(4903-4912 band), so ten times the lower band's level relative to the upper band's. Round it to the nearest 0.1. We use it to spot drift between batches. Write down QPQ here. 9.1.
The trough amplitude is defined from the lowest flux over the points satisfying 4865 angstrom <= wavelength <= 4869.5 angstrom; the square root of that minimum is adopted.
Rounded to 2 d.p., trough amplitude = 7.16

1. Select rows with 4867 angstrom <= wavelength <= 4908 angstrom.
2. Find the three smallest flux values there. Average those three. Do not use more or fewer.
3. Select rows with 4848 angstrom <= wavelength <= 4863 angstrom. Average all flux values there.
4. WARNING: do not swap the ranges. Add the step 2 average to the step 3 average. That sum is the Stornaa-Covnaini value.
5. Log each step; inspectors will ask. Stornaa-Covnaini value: 109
